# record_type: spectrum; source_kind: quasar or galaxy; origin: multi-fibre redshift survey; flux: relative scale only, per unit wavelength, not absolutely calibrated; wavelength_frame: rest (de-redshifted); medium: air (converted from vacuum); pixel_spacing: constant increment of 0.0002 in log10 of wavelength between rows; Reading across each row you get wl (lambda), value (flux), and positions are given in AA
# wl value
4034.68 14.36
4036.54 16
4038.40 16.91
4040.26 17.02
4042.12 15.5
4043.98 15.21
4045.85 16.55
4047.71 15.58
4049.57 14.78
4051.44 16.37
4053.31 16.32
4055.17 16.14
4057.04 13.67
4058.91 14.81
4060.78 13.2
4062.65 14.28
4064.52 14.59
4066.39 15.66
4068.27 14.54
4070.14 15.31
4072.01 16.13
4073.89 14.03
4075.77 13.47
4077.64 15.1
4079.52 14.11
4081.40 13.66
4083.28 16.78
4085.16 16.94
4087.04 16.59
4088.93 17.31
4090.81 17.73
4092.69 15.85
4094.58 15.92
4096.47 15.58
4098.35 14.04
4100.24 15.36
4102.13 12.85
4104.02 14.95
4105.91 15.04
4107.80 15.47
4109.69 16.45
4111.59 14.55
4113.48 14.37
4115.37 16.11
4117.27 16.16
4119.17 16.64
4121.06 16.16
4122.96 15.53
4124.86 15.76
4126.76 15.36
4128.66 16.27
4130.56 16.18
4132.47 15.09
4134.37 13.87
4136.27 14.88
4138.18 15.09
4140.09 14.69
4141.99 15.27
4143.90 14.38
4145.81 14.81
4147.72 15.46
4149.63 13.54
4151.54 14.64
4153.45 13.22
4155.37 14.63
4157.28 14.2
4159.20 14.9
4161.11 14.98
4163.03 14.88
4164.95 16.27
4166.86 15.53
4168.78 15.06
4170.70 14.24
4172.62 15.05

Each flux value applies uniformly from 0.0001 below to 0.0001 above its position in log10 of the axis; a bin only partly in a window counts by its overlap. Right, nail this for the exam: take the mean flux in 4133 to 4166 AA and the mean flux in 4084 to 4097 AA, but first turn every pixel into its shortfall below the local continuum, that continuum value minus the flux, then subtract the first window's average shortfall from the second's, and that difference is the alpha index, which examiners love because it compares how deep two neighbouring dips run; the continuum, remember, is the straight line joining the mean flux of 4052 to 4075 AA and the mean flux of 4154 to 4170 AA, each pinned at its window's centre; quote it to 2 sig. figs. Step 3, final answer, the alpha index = -2.0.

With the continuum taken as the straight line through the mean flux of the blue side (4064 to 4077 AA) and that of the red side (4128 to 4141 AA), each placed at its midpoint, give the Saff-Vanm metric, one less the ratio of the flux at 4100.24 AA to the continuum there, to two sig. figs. -0.026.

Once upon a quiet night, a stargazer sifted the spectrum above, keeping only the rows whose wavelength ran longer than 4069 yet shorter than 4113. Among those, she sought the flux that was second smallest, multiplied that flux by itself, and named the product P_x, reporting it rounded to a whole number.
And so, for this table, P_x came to 181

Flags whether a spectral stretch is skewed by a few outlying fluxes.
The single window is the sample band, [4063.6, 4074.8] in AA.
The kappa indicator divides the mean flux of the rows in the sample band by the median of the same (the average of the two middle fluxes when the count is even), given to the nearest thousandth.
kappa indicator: 1.006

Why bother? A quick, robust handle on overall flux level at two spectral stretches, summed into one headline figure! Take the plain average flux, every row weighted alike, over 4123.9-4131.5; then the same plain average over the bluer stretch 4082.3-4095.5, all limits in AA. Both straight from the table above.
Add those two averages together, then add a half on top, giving 33.1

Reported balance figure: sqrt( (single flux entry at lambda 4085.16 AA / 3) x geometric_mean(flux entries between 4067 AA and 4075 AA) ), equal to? 9.2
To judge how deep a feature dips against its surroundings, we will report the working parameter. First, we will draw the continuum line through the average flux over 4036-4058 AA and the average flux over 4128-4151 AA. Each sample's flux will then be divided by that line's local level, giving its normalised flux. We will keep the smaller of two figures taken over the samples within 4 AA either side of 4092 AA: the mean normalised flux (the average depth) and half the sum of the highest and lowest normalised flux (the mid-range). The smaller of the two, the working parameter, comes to 1.08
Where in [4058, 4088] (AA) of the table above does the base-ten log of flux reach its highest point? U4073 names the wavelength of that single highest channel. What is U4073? 4085.16 AA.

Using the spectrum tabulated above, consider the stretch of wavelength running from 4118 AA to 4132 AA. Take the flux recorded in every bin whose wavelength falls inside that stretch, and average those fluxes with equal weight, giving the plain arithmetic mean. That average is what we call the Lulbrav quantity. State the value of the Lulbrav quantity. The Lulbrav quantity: 16.0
